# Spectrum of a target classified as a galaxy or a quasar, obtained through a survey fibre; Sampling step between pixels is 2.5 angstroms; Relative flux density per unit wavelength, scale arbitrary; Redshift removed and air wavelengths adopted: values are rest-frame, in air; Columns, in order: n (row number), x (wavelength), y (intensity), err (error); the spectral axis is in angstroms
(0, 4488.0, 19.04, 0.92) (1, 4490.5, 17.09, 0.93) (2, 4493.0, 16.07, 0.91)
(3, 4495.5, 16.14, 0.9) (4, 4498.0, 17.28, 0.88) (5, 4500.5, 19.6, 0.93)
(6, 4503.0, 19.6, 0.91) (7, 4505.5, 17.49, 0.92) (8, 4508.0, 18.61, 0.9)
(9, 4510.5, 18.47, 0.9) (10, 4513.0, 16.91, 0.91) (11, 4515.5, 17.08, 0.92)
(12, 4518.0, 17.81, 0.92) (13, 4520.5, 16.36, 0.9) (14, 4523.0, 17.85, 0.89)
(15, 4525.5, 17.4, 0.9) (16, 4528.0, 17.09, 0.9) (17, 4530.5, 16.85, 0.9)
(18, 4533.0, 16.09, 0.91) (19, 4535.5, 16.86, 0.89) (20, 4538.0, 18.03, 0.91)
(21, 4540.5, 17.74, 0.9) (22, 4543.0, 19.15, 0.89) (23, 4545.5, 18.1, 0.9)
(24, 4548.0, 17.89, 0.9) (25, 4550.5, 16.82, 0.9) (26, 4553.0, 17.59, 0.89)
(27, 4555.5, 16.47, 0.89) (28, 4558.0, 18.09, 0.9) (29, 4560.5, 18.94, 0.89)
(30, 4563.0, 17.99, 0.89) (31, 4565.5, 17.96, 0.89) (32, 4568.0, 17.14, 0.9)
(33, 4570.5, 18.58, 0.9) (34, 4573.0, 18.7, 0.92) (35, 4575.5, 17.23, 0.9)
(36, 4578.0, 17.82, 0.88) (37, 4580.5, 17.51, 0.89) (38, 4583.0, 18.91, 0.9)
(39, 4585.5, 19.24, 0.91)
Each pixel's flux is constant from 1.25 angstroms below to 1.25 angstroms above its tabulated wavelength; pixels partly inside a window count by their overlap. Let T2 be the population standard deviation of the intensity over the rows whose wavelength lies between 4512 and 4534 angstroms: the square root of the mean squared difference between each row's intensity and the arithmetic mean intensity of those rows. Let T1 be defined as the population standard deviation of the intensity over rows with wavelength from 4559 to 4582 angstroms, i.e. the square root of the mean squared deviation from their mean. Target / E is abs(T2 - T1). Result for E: 0.05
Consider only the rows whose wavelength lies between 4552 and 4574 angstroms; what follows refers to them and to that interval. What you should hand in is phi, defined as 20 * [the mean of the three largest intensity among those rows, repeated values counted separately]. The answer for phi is 375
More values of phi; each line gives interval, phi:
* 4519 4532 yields 349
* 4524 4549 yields 369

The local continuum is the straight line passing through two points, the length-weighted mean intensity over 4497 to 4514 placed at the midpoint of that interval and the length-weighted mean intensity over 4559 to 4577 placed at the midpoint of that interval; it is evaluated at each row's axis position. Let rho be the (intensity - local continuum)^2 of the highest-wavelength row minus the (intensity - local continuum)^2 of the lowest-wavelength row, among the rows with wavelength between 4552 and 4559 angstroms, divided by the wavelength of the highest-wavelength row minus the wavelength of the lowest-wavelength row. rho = -0.06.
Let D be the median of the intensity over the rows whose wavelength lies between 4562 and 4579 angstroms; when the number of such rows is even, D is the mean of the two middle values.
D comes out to 18.0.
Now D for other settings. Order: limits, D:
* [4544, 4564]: 17.9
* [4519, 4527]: 17.4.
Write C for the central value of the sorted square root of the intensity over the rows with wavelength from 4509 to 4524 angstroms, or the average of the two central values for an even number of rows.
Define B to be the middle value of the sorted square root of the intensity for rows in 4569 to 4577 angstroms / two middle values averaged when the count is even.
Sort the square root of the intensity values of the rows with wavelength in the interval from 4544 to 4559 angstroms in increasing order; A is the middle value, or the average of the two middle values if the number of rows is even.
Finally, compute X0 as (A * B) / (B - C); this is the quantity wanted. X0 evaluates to 136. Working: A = 4.21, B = 4.31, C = 4.18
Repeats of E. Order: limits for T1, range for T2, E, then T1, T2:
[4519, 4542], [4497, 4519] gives 0.34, 0.63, 1.0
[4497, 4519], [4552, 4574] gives 0.23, 0.97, 0.7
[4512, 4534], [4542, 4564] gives 0.26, 0.56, 0.8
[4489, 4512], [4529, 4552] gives 0.38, 1.26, 0.9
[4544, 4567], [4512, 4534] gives 0.13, 0.69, 0.6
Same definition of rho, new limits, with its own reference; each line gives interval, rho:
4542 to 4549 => -0.18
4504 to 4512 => -0.13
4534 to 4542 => -0.32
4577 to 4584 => 0.15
